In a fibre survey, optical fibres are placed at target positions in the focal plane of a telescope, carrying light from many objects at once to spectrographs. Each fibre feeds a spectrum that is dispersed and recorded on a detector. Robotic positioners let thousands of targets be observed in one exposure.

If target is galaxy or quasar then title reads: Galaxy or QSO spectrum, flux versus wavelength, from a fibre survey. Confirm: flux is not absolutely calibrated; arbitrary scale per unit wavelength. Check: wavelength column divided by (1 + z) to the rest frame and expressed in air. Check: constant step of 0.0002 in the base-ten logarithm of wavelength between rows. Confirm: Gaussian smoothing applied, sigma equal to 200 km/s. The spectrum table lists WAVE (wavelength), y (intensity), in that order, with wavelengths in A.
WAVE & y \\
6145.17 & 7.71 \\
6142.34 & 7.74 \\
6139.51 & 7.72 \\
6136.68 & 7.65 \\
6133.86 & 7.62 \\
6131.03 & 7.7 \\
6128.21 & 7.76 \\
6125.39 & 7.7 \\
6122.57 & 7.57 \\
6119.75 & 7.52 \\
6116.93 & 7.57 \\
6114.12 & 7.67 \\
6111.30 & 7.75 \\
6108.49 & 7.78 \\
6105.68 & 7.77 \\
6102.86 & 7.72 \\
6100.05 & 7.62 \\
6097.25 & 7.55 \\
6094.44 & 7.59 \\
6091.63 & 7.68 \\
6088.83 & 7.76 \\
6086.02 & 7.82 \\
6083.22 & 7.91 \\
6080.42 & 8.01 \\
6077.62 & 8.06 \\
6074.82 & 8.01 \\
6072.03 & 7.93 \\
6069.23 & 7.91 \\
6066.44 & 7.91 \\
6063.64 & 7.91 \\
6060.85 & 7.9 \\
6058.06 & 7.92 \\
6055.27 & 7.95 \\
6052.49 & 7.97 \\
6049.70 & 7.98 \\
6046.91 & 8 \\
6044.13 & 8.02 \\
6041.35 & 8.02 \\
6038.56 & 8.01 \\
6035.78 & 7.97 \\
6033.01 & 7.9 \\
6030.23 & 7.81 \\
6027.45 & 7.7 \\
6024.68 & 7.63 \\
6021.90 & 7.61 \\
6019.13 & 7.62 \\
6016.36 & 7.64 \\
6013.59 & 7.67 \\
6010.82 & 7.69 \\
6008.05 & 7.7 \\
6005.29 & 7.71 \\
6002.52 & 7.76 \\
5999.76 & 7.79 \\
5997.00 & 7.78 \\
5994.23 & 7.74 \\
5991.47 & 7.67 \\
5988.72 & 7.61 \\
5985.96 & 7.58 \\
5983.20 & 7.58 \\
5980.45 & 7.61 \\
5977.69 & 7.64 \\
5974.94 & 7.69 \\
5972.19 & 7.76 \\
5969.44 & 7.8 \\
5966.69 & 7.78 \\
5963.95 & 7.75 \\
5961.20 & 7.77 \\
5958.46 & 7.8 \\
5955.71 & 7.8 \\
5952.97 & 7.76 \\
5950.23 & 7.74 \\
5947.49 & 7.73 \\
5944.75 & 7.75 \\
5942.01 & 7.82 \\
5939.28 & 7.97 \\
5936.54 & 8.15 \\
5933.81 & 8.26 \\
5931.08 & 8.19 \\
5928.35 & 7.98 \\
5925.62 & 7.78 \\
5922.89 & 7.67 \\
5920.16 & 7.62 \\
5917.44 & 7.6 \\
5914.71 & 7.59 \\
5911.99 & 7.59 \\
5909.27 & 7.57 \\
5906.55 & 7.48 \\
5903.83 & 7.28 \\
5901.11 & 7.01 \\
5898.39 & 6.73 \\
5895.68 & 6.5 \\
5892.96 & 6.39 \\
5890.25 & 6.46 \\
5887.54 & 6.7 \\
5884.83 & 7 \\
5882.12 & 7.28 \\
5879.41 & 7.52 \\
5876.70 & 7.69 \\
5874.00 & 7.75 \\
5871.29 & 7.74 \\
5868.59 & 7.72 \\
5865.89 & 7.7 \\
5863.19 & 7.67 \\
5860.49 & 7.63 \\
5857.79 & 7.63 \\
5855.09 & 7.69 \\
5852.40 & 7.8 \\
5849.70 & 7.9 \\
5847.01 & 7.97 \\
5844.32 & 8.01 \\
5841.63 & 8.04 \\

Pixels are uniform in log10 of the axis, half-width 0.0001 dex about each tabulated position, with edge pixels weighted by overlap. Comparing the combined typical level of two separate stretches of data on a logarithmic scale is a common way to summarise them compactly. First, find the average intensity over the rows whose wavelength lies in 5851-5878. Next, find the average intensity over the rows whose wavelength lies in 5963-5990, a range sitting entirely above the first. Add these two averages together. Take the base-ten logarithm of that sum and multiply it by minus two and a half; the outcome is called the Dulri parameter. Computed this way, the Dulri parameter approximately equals -2.97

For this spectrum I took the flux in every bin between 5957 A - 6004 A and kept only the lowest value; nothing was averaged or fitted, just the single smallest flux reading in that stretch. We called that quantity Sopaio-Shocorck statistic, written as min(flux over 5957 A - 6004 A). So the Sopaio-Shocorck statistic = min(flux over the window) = 7.58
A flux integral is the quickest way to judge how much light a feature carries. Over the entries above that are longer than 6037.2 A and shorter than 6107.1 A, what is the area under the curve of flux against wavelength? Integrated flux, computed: 551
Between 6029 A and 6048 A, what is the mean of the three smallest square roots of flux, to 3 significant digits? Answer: 2.81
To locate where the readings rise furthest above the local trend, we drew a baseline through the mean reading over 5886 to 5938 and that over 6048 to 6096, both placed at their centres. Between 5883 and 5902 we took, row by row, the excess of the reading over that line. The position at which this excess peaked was 5884.83 A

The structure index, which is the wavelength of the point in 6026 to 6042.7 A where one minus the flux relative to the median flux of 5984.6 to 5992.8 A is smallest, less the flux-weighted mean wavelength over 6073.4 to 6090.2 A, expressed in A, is -40.4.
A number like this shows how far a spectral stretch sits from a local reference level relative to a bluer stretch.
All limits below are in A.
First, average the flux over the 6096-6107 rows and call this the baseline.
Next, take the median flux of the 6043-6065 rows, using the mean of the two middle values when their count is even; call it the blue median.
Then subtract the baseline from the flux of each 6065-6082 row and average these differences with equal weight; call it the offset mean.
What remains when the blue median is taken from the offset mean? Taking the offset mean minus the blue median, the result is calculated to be -7.65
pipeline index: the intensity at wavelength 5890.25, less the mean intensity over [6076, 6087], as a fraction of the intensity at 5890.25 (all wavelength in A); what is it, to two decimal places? -0.23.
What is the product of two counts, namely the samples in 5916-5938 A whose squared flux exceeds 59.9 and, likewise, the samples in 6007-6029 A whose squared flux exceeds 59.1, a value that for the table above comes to 15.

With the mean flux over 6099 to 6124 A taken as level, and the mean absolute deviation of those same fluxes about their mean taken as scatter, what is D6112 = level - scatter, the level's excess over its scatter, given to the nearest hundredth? 7.58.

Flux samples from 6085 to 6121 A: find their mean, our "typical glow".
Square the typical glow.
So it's 58.9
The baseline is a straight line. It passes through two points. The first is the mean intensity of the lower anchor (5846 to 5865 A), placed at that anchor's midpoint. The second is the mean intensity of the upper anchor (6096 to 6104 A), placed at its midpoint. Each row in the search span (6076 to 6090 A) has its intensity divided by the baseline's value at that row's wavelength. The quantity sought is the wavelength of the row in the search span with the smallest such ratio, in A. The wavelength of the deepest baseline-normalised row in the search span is 6088.83 A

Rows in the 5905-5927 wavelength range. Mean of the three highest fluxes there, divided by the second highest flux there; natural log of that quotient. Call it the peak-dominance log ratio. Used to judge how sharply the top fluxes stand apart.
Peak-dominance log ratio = 0.0026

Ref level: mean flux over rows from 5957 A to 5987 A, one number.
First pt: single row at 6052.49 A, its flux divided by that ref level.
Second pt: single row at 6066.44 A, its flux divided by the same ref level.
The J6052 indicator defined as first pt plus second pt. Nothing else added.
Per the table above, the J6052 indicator 2.06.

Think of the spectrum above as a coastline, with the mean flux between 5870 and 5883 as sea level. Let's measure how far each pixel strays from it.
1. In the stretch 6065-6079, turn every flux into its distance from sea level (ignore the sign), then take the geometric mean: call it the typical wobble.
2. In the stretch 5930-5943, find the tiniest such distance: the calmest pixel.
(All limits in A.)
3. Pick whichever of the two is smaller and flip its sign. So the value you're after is -0.22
